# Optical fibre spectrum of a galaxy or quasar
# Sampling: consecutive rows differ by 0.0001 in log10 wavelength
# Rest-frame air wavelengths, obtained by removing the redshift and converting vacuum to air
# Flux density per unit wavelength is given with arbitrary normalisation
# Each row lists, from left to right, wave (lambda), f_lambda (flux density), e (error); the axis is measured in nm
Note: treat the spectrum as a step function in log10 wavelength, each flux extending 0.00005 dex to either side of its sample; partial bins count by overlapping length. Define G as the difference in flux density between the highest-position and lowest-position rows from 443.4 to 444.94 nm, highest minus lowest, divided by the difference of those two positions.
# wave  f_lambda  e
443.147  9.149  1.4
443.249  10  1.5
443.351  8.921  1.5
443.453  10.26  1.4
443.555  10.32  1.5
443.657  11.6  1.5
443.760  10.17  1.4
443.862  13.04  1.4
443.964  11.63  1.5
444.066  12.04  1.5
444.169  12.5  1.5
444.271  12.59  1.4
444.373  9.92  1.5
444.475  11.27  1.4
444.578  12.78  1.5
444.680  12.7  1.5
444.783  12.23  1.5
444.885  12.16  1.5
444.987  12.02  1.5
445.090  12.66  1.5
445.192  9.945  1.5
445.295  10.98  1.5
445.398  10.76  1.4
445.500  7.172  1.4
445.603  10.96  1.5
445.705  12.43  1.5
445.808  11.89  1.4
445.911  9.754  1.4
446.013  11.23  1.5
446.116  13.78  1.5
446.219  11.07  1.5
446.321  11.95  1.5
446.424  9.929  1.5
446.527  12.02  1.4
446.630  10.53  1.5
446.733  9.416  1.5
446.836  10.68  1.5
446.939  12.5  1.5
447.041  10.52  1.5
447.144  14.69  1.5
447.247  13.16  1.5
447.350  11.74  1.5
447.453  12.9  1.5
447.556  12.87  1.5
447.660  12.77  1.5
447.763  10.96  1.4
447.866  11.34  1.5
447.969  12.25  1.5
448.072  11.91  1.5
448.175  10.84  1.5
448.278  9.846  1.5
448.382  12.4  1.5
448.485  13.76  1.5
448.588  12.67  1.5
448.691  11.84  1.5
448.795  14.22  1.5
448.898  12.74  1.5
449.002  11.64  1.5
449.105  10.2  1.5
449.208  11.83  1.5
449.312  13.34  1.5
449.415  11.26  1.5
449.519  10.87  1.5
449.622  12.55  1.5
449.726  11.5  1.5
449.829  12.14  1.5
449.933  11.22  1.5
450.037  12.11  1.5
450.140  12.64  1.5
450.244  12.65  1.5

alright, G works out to 1.3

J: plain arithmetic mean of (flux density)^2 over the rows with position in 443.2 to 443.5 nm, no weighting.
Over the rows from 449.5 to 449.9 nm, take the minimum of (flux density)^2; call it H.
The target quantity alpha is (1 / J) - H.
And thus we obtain -118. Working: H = 118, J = 95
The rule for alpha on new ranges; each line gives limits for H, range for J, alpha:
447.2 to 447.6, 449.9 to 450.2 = -138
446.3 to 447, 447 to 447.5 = -89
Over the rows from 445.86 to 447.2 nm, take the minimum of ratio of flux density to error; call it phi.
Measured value 6.28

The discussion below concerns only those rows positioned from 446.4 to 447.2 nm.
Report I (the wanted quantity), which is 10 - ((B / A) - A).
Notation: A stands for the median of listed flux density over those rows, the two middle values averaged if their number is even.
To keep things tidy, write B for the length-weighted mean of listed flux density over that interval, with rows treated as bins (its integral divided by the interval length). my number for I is 19.5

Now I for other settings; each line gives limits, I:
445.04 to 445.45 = 19.9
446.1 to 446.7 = 20.5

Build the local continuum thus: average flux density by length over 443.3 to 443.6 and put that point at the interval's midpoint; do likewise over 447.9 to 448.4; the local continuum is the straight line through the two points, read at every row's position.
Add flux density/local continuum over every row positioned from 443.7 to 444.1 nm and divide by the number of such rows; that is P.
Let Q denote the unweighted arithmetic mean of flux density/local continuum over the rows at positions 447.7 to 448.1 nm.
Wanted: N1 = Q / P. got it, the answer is 0.88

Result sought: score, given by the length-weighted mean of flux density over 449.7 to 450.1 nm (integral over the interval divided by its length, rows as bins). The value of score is 11.8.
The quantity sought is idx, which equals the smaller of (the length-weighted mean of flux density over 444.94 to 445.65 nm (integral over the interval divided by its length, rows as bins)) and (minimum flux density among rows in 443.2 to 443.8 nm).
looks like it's 8.9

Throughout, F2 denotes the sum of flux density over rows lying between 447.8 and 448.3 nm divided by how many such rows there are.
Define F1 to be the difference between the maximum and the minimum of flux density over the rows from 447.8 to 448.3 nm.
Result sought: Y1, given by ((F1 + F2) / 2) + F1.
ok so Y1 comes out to 9.2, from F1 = 2.4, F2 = 11.2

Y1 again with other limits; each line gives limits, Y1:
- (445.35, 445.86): 13.2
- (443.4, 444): 9.9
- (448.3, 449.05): 10.2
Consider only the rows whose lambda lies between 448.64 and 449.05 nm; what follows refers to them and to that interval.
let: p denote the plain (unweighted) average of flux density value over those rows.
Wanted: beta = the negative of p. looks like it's -12.6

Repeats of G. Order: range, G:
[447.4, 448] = -1.3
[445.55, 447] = 1.2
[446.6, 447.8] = 0.4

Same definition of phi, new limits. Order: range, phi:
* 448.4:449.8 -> 6.80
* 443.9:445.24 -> 6.61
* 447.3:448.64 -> 6.56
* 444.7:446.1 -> 5.12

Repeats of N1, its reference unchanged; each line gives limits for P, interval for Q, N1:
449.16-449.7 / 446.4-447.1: 0.98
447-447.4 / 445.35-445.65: 0.81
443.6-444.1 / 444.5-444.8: 1.05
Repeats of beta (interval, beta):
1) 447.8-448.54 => -11.8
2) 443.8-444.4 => -12.0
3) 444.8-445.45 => -11.4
